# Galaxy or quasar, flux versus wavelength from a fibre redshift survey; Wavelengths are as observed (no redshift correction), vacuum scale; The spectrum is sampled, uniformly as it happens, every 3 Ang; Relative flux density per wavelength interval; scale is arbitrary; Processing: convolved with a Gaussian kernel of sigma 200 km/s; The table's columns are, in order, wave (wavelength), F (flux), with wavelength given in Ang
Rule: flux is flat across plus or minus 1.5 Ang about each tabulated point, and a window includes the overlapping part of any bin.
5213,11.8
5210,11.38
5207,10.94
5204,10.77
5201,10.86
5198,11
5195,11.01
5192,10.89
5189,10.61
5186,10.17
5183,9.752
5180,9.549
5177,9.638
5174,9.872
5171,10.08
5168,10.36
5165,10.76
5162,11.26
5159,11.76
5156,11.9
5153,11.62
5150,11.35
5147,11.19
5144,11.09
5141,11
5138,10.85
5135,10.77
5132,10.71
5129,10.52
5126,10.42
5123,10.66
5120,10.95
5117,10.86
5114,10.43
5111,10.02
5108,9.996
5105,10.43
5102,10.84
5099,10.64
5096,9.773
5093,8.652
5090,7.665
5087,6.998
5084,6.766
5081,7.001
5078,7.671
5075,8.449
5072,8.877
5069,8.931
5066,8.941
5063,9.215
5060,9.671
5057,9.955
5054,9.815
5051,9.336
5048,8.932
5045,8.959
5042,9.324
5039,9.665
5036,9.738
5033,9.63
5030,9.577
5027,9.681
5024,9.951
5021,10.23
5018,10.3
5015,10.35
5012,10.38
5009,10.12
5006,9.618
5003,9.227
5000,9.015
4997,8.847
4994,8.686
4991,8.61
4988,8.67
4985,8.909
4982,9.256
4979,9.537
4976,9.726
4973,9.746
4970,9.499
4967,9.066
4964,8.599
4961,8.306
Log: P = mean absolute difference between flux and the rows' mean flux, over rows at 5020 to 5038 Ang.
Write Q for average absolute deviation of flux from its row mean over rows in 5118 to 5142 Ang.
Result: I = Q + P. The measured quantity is 0.35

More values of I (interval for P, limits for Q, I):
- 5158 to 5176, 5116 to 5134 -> 0.73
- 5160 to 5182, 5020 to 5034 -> 0.72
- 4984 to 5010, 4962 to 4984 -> 0.70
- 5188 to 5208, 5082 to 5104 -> 1.52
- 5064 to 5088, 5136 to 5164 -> 1.13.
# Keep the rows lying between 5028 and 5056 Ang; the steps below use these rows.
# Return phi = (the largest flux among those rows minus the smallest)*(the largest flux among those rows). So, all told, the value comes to 9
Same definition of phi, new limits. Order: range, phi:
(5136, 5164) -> 12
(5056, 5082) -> 29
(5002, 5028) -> 12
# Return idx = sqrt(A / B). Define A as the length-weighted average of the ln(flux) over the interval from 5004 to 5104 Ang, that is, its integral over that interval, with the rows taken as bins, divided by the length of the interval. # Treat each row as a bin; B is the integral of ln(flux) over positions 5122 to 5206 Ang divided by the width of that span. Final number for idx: 0.97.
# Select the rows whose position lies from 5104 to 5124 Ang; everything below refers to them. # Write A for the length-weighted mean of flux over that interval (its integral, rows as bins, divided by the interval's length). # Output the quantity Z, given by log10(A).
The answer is 1.02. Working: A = 10.5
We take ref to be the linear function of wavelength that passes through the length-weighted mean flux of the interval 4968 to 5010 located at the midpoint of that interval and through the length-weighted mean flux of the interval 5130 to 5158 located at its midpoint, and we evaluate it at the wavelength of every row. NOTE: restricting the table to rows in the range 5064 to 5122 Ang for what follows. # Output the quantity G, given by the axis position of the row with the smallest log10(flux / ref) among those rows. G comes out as 5084 Ang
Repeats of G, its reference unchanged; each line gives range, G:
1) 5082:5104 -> 5084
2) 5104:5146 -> 5111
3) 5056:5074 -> 5072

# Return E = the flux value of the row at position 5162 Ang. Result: 11.26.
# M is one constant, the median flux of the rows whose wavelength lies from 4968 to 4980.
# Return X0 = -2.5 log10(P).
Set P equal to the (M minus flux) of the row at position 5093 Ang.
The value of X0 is 0.0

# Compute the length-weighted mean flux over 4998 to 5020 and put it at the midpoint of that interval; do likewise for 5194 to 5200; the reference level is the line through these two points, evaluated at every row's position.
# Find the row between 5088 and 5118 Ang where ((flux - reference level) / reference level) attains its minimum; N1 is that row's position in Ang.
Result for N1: 5090 Ang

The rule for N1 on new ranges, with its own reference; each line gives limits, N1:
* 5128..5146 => 5129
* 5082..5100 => 5084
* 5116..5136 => 5126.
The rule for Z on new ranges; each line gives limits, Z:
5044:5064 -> 0.97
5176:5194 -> 1.01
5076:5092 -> 0.86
